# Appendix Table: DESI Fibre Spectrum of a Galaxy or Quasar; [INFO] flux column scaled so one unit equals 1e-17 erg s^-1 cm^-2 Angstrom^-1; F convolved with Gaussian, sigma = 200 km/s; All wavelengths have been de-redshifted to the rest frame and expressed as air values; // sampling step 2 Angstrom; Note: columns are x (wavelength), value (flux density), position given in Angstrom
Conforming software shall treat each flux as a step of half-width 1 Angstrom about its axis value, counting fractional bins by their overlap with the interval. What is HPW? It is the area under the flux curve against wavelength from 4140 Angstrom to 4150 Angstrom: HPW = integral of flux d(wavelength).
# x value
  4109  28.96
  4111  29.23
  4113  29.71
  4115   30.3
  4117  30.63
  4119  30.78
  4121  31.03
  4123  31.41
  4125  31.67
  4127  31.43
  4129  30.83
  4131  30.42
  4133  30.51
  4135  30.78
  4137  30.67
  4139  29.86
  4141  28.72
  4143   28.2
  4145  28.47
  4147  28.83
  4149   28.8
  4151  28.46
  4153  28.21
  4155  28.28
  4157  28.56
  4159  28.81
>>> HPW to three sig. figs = 286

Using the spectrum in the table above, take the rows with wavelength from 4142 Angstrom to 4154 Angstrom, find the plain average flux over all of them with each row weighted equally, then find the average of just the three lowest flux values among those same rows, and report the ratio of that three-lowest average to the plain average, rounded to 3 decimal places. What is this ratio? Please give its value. 0.993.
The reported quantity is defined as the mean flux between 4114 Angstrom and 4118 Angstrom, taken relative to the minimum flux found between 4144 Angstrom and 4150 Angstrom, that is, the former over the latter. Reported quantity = 1.070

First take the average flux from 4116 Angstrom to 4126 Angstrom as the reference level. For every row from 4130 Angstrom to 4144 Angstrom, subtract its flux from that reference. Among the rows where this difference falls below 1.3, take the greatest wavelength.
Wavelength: 4139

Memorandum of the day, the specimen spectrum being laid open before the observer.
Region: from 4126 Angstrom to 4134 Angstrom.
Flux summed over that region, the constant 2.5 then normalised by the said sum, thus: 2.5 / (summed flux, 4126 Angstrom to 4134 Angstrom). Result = 0.0203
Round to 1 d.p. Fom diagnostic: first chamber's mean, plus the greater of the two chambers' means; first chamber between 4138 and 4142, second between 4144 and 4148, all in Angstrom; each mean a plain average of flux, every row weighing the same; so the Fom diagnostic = 58.6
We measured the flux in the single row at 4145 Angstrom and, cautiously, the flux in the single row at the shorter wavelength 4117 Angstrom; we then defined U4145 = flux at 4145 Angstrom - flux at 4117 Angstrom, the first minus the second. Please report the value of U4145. -2.2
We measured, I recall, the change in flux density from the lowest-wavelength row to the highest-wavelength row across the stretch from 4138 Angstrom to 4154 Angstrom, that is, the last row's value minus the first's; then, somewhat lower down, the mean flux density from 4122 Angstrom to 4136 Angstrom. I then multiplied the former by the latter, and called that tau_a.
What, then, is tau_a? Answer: -51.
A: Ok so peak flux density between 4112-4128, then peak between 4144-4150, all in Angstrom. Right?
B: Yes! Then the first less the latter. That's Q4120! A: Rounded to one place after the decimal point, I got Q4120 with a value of 2.8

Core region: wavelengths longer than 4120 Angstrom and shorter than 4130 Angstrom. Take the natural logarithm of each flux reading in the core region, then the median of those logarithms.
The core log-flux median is 3.45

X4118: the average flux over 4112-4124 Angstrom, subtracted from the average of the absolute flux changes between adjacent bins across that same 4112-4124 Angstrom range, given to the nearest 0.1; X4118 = -30.3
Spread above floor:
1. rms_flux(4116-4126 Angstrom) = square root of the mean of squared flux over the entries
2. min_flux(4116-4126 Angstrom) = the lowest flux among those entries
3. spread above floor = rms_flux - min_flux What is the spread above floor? 0.48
